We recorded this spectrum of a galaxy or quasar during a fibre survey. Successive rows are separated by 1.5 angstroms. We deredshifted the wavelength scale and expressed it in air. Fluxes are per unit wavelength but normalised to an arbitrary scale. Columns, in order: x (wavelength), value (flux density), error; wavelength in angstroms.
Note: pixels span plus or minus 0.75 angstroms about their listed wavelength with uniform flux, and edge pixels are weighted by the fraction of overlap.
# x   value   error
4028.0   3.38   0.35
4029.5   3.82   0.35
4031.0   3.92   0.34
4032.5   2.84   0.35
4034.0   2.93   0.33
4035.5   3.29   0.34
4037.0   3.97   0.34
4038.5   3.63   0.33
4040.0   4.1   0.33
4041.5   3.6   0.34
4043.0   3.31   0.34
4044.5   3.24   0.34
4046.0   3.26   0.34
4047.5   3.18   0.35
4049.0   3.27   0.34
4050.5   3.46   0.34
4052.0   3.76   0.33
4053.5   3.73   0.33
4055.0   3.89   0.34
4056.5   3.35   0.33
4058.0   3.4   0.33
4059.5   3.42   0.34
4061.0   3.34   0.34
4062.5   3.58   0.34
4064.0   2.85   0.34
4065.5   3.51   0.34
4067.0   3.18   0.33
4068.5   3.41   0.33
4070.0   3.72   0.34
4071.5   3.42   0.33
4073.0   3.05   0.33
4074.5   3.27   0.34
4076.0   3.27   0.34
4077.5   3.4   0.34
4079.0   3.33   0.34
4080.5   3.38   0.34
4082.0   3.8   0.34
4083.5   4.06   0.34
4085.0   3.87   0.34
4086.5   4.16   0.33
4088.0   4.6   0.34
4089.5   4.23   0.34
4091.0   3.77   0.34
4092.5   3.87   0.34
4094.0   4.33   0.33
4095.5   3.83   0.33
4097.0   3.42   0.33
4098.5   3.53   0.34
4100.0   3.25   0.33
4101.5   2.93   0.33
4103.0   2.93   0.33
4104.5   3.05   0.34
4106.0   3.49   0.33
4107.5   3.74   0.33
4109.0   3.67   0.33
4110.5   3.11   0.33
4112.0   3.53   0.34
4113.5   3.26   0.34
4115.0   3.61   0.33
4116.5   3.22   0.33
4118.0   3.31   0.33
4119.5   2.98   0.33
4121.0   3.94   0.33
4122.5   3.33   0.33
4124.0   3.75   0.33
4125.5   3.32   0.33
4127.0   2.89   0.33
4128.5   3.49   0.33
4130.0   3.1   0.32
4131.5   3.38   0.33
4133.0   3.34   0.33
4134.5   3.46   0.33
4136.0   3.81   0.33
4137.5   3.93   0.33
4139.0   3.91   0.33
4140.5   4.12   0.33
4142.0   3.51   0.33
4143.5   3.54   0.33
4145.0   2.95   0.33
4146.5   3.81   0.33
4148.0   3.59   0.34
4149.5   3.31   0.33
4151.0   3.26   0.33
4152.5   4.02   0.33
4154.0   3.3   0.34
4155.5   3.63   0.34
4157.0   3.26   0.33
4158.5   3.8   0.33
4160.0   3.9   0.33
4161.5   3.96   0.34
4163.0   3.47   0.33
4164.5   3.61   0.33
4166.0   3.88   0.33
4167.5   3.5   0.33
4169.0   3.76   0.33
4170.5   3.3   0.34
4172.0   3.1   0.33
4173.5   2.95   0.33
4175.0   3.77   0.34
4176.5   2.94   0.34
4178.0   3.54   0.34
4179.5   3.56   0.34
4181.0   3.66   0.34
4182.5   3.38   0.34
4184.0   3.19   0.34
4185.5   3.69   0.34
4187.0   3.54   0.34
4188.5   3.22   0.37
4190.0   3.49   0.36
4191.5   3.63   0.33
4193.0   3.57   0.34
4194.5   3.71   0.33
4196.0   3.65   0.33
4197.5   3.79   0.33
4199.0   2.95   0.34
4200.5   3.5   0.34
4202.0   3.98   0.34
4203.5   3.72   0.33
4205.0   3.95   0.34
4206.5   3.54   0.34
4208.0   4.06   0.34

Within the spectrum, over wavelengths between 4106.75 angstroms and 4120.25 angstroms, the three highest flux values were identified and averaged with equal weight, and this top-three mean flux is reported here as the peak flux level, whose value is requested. 3.67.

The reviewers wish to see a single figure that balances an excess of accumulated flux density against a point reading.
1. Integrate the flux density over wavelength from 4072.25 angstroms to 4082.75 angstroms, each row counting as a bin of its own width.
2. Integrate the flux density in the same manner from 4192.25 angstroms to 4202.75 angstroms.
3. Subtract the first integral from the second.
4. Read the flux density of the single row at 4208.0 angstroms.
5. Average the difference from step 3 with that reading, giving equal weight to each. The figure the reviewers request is 3.3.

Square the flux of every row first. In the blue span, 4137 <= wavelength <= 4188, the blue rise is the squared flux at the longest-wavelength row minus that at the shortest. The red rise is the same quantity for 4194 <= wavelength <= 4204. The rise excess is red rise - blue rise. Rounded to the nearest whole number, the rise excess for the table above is 3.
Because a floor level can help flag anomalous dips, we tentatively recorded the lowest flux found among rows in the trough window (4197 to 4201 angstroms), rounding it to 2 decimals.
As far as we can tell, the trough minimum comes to 2.95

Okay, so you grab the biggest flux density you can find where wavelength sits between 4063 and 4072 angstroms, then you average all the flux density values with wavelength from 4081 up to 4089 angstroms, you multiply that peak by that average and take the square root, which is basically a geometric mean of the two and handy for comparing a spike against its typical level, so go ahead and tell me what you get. 3.90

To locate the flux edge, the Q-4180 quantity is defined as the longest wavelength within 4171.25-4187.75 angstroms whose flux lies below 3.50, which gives 4184.0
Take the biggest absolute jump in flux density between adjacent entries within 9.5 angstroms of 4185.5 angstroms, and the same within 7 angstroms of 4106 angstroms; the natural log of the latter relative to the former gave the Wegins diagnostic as -0.1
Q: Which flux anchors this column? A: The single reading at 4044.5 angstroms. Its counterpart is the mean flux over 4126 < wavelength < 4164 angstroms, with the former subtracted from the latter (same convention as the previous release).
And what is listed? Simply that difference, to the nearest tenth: 0.3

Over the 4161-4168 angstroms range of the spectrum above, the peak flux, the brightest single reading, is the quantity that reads 3.96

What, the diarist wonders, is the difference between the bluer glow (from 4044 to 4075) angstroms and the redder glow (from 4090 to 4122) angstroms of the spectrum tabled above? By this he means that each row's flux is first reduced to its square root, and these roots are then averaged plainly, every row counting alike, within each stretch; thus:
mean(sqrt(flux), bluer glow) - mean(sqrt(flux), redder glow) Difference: -0.018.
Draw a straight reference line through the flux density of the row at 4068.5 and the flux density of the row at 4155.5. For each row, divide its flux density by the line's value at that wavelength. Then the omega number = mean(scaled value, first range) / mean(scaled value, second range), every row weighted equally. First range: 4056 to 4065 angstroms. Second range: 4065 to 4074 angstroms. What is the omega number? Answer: 0.99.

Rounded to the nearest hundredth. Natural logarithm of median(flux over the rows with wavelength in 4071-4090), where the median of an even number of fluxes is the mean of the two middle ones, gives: 1.23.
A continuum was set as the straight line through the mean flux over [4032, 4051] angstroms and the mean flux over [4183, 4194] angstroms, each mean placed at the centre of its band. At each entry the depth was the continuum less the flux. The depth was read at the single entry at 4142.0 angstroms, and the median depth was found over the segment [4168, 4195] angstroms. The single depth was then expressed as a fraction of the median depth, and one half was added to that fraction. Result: 1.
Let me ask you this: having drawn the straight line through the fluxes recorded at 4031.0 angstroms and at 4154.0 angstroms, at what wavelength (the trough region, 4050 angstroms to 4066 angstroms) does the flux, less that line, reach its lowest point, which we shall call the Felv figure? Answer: 4064.0 angstroms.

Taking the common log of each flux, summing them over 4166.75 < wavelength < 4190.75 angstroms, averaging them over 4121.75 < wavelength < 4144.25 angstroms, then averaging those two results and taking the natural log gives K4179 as 1.5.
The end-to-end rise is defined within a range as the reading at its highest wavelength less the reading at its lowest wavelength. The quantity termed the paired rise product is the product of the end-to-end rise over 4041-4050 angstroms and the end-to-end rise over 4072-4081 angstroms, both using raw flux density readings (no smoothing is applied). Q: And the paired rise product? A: -0.109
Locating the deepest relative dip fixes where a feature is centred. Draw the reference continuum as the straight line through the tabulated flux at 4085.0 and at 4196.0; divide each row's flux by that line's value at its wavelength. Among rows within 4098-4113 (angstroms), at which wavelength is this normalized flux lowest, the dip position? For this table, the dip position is 4101.5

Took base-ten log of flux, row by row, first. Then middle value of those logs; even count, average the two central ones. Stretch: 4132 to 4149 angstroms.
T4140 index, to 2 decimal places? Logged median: 0.56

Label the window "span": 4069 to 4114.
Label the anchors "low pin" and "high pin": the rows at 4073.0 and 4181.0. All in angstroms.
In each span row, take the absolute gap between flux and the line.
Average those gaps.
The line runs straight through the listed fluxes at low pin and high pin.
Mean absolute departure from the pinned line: 0.48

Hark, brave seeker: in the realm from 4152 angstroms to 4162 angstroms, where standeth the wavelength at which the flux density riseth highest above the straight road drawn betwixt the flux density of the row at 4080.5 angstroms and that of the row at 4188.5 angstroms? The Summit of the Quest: 4152.5 angstroms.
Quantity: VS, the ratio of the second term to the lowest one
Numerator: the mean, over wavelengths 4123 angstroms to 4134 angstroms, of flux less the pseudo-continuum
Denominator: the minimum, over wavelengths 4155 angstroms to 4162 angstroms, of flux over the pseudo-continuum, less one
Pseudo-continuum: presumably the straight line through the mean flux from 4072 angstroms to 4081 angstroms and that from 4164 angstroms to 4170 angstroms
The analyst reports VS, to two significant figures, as 1.8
